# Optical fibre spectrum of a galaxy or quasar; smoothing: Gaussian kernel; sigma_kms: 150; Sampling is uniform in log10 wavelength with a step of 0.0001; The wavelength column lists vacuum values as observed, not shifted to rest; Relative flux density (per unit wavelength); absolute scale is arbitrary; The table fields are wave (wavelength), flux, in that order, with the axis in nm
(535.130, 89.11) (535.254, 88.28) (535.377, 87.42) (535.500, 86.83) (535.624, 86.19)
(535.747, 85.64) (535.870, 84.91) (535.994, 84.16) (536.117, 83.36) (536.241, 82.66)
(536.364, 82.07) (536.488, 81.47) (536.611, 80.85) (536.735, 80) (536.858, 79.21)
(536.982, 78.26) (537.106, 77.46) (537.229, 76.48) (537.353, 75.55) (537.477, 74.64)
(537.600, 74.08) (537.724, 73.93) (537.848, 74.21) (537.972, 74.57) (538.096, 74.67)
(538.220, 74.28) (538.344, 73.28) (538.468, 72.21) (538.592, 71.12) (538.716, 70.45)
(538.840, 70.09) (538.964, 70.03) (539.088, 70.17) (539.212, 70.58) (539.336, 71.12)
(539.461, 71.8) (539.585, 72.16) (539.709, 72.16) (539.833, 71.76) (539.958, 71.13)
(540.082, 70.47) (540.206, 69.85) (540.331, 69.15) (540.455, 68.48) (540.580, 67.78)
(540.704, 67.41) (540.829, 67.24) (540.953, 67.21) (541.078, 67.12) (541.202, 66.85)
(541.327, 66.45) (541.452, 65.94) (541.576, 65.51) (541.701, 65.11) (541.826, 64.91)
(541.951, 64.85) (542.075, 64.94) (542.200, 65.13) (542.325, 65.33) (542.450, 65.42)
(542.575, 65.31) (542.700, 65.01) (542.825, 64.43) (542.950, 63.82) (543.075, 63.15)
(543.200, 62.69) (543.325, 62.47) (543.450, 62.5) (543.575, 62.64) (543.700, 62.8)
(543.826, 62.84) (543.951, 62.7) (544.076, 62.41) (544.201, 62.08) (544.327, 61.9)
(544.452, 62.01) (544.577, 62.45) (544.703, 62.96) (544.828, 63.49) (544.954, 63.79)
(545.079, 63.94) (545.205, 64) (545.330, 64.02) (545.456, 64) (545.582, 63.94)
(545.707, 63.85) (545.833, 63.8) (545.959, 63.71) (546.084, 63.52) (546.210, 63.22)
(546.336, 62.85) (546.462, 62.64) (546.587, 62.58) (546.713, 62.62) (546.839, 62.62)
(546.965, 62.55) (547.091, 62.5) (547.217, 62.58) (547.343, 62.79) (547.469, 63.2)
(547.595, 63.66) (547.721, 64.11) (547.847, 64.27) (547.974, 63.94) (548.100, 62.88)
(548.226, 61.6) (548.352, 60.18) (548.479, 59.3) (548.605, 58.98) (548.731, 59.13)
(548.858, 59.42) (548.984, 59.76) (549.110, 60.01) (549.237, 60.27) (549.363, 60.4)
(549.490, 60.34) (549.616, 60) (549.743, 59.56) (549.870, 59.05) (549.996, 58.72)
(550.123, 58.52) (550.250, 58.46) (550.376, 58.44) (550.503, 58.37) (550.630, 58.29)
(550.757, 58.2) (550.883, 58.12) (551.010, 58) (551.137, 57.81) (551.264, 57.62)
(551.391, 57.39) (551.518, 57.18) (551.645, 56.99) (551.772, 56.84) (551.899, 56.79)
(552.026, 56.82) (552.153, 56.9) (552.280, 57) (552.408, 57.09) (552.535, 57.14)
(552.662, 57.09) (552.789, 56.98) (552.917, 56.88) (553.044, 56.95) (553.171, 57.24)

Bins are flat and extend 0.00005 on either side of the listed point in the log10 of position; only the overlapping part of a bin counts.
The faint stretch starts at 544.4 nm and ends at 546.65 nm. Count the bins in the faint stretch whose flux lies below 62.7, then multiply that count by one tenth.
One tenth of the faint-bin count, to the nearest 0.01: 0.40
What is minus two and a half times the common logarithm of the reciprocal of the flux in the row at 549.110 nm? 4.45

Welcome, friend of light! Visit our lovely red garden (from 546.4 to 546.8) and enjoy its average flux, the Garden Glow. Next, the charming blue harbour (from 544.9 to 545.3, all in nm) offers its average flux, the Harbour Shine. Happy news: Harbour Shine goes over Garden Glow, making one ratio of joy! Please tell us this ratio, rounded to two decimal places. 1.02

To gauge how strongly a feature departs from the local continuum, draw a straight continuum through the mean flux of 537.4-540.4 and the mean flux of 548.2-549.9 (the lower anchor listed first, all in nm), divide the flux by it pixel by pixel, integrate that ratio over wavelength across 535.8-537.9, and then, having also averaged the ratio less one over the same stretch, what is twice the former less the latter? 4.40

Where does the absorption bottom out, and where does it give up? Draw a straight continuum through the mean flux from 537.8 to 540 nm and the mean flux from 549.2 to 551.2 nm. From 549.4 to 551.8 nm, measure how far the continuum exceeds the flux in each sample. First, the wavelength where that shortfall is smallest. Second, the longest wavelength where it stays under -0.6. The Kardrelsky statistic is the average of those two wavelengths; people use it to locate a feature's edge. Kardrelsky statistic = 549.49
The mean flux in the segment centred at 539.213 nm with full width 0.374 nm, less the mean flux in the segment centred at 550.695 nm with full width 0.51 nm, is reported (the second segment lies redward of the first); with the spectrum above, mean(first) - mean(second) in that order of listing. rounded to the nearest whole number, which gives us 12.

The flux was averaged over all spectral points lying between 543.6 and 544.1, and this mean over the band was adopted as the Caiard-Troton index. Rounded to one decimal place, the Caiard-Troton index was 62.7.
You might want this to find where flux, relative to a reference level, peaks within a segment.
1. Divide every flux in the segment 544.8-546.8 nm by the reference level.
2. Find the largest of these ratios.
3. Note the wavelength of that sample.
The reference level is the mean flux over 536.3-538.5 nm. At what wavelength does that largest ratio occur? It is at 545.330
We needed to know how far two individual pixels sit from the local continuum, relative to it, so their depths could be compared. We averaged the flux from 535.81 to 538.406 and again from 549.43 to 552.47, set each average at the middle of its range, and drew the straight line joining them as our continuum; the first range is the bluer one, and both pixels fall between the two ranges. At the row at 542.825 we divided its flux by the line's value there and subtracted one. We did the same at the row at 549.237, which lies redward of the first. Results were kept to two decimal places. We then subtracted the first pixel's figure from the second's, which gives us 0.07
